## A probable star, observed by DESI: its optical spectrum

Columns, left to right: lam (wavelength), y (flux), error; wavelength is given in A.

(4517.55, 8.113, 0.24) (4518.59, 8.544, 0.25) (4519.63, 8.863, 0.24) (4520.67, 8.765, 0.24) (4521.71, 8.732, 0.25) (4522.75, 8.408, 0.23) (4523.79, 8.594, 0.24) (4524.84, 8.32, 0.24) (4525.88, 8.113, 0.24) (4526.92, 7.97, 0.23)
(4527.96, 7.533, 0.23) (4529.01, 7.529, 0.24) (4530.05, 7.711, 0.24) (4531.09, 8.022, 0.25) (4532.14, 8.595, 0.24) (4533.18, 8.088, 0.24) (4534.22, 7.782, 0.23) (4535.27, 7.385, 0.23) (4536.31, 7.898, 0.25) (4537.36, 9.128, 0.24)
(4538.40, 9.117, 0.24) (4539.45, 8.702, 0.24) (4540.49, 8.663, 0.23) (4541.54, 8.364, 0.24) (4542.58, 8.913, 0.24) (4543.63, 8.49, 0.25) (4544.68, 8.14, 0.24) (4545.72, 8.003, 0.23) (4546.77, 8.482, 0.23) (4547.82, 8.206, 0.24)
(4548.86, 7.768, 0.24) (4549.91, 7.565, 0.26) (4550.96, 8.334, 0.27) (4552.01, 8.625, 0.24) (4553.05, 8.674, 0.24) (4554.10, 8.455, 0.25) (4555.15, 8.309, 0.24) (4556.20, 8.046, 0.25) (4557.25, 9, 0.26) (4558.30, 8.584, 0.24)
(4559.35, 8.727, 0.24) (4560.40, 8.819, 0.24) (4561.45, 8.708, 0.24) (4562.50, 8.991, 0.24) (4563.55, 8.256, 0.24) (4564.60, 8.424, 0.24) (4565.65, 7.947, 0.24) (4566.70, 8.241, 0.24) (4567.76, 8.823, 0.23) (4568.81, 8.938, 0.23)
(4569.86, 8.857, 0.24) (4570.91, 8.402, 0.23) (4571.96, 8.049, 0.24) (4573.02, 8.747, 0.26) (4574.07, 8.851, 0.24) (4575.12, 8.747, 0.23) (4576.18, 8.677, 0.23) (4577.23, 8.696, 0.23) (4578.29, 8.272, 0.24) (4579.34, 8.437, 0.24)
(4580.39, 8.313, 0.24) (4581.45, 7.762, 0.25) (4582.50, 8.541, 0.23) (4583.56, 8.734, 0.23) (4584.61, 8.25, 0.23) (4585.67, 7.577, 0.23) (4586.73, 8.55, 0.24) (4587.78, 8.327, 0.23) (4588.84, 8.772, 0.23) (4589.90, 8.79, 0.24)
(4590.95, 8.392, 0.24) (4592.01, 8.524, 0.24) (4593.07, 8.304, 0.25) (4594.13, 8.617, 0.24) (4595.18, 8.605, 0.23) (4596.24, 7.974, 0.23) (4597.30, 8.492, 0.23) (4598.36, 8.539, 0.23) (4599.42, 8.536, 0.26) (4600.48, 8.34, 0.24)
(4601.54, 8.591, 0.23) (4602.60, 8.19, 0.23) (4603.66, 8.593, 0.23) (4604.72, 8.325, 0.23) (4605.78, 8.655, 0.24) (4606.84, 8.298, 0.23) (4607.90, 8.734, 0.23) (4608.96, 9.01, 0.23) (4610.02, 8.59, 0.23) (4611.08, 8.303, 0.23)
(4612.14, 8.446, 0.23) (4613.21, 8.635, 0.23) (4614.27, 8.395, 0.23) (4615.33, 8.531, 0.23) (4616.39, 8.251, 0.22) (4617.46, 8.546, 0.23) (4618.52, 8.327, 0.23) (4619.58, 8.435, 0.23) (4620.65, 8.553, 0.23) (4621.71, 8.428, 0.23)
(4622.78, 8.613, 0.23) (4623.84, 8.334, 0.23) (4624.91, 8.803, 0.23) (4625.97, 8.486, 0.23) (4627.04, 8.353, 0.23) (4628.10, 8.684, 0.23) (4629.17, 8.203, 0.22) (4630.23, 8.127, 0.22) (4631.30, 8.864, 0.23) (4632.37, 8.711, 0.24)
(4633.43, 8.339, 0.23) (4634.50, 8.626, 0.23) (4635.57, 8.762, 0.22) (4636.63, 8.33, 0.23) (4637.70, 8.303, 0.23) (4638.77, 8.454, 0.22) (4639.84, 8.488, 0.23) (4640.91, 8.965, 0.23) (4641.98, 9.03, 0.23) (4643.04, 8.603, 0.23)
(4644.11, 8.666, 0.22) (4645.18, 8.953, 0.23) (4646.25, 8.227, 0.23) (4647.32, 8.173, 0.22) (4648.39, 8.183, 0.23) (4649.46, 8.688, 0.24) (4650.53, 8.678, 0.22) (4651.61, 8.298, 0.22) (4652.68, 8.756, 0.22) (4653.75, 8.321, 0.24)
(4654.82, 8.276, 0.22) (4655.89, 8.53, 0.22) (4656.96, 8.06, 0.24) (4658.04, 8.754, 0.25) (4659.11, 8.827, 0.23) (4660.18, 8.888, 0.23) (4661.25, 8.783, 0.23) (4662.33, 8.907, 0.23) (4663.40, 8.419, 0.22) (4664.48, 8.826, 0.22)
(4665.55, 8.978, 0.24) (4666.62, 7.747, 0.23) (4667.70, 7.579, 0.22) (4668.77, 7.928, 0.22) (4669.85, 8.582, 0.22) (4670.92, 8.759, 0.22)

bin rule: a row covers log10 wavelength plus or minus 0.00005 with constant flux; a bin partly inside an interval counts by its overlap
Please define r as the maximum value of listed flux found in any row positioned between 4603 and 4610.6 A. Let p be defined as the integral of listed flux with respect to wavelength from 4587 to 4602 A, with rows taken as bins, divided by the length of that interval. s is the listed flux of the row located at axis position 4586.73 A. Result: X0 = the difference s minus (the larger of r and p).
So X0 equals -0.5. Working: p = 8.49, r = 9.01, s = 8.55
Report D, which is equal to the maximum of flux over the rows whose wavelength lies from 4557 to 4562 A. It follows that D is 9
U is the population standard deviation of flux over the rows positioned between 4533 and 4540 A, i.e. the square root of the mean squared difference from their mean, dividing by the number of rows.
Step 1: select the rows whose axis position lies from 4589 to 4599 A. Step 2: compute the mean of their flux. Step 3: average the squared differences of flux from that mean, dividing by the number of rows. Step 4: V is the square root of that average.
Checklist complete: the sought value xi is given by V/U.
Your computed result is 0.3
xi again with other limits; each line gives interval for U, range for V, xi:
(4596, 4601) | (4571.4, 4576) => 1.5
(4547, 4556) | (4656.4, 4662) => 0.8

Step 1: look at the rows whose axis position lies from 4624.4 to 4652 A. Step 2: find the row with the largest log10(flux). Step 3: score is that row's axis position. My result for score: 4641.98 A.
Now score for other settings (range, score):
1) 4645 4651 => 4645.18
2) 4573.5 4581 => 4574.07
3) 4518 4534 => 4519.63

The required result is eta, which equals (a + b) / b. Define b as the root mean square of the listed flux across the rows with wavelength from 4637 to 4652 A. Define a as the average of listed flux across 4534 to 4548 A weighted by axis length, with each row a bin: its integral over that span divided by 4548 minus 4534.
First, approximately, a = 8.39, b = 8.56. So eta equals 1.98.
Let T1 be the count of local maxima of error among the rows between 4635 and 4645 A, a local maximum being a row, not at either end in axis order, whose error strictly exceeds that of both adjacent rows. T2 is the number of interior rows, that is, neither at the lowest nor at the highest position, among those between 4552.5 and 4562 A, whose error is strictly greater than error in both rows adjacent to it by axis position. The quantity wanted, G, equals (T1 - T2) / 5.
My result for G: -0.4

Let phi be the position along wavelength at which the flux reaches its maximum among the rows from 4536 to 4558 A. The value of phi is 4537.36 A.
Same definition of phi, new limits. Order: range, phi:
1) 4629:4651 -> 4641.98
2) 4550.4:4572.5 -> 4557.25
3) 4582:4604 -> 4589.90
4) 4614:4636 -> 4631.30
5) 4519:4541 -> 4537.36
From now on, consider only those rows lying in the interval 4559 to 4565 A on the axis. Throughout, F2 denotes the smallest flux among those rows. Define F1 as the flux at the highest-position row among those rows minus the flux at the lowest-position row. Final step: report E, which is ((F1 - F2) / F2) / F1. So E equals 3.4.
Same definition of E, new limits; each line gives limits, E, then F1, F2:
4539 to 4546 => 1.6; -0.7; 8.003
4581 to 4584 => -0.9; 1.0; 7.762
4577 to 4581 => 2.7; -0.4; 8.272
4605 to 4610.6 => 15.5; -0.1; 8.298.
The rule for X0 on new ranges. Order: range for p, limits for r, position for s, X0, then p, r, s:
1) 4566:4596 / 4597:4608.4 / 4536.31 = -0.8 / 8.48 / 8.734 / 7.898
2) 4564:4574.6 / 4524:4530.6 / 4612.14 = -0.1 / 8.53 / 8.32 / 8.446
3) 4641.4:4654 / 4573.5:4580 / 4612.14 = -0.4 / 8.56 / 8.851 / 8.446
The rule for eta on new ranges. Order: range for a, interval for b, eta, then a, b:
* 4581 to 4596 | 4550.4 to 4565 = 1.98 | 8.41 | 8.57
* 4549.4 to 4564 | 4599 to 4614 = 2.00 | 8.51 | 8.52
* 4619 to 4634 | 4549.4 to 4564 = 2.00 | 8.49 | 8.51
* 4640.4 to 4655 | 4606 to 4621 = 2.01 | 8.57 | 8.51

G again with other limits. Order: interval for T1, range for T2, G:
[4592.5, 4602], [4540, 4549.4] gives 0.0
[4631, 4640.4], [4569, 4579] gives 0.0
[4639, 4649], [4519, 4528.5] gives -0.2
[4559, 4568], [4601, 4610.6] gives -0.2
